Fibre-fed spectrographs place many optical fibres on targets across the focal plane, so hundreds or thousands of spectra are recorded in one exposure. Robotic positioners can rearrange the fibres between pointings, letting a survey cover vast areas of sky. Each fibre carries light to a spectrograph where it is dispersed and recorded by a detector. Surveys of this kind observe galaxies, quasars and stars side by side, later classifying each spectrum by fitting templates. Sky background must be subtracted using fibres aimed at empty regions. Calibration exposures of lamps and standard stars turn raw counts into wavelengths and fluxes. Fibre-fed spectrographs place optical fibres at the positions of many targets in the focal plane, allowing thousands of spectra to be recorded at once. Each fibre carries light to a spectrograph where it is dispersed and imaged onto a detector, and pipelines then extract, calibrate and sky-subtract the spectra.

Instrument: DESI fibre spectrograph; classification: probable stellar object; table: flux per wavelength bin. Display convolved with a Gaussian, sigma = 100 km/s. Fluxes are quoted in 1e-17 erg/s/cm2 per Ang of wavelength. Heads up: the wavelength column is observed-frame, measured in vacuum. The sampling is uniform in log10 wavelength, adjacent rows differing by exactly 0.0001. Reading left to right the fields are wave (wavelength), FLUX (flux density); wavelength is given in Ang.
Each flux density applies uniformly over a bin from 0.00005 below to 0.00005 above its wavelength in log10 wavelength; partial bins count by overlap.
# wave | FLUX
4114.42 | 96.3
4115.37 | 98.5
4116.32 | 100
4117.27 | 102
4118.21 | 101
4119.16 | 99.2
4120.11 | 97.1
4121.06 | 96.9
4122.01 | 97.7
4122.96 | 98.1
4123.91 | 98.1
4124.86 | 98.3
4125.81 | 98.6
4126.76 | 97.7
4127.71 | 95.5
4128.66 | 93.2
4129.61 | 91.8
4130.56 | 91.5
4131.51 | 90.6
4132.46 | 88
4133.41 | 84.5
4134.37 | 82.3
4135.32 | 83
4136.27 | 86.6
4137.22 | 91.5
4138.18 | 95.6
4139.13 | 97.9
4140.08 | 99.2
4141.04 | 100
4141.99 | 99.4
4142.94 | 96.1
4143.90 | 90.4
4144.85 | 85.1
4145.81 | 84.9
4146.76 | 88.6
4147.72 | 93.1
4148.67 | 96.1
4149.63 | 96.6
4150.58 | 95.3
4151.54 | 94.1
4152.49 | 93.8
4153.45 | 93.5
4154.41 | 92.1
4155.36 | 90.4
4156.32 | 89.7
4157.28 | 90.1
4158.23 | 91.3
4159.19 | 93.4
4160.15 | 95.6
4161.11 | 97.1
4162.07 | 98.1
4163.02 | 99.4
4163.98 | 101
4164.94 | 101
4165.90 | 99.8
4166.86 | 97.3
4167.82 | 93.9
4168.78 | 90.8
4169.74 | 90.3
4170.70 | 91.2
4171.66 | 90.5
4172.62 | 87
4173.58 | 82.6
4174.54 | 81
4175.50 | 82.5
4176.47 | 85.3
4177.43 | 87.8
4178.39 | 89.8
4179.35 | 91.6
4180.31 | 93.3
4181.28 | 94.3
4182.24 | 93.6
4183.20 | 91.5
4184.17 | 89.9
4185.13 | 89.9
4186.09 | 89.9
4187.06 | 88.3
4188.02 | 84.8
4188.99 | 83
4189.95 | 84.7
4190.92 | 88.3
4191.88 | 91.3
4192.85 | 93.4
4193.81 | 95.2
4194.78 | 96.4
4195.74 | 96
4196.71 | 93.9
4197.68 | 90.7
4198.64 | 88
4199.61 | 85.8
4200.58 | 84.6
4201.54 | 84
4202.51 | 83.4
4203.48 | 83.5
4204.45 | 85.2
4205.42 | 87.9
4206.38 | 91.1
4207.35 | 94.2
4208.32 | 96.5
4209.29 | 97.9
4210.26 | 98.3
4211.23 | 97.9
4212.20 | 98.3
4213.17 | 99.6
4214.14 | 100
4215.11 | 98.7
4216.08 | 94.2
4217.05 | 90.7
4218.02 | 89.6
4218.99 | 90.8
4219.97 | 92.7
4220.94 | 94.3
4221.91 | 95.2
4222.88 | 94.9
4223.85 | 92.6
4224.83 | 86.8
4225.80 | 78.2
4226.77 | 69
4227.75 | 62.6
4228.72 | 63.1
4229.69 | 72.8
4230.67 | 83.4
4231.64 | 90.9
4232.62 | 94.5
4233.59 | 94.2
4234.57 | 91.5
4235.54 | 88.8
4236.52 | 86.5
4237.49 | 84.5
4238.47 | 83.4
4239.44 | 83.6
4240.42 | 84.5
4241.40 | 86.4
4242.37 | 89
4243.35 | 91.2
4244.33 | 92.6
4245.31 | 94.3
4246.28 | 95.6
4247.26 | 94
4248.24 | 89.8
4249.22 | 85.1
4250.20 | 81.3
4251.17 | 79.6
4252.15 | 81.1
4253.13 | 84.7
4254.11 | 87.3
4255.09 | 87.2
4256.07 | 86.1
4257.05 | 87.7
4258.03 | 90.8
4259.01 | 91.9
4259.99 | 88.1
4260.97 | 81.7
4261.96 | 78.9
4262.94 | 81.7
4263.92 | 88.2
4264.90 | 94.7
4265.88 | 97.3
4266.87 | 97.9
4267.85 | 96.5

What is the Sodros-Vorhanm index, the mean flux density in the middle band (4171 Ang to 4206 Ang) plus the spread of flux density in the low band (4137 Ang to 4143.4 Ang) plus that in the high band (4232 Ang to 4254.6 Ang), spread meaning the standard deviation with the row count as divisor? 96.1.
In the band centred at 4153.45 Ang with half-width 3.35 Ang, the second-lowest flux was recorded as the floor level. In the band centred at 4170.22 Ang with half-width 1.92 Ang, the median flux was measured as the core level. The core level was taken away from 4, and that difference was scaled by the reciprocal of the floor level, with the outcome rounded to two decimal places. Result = -0.96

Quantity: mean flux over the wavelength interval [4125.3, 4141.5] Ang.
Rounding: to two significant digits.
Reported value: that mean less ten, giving 82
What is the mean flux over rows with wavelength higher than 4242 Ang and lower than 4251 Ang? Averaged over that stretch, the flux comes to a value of 90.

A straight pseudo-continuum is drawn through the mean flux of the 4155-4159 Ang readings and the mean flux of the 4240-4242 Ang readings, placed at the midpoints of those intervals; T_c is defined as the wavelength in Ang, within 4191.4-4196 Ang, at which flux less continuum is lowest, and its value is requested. 4191.88 Ang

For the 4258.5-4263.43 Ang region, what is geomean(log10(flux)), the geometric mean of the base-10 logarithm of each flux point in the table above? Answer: 1.93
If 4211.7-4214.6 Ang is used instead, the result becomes 2.00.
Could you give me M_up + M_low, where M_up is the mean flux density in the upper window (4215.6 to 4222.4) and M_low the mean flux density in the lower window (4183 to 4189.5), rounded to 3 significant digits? 181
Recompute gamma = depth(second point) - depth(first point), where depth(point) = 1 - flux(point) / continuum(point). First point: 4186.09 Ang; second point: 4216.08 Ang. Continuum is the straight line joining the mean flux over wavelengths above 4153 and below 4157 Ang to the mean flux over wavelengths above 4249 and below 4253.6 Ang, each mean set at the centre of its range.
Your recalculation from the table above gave -0.084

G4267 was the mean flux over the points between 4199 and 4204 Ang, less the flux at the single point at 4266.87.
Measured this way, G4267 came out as -13.6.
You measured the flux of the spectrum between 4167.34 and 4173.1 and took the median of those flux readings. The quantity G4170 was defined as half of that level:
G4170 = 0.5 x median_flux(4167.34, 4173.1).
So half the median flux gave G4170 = 45.3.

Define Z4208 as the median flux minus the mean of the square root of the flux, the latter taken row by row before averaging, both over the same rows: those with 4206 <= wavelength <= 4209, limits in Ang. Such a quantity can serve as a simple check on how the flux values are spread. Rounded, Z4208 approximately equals 84.5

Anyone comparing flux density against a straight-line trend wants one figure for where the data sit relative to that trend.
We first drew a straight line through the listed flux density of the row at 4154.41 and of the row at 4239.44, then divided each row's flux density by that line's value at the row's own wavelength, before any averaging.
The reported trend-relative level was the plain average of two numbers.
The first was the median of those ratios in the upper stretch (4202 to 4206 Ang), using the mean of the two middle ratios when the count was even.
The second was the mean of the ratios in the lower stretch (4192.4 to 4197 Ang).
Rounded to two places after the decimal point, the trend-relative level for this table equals 1.02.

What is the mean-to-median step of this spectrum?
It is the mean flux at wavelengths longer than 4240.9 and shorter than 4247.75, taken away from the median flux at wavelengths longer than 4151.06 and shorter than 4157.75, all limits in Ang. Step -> 0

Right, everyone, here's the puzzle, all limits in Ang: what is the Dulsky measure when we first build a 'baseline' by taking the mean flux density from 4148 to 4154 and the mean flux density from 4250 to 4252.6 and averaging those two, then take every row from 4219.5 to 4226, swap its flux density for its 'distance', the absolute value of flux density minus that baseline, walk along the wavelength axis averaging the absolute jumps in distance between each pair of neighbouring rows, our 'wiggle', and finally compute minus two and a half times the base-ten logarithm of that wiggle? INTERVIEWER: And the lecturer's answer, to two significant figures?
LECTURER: -1.2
